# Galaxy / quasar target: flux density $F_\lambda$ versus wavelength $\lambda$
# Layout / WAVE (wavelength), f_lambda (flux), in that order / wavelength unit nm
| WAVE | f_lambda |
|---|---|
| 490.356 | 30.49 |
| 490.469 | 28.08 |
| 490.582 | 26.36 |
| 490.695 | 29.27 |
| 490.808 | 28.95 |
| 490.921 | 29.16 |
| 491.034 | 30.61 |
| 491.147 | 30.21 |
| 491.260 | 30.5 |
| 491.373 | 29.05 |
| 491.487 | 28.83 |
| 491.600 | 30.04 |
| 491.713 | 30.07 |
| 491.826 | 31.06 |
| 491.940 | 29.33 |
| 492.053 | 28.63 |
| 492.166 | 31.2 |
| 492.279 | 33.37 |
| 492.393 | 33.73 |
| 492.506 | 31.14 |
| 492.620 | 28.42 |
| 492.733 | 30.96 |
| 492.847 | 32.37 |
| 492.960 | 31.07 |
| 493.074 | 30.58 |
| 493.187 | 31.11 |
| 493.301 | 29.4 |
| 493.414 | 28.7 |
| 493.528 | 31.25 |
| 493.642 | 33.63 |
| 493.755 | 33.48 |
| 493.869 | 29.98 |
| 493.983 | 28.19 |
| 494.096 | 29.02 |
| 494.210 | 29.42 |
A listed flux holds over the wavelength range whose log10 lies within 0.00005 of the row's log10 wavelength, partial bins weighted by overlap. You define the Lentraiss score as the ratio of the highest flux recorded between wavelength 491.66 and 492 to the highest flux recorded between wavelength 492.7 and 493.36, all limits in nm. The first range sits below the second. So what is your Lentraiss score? 0.960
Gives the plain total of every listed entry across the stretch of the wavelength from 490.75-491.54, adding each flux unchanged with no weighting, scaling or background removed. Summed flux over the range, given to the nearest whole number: 207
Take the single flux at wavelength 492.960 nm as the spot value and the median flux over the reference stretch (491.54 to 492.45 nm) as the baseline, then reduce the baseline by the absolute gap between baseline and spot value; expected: 30.1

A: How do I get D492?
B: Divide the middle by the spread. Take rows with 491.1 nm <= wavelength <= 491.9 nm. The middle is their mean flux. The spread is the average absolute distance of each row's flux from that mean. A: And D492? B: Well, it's 51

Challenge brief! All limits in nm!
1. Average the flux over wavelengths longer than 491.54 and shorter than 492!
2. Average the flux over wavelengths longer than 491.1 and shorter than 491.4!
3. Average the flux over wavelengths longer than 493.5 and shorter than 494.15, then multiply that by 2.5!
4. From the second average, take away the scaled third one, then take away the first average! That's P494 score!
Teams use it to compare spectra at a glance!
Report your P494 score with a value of -77.5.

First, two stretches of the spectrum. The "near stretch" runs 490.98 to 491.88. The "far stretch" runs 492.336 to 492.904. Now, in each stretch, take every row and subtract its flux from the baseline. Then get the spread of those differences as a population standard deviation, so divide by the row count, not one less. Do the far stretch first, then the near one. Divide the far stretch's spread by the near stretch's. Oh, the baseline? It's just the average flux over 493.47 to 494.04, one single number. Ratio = 2.5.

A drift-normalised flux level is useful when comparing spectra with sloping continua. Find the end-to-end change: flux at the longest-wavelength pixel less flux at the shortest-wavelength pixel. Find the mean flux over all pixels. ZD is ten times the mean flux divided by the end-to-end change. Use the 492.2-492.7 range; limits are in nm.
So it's -64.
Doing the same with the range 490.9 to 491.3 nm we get 225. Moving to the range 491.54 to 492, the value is -424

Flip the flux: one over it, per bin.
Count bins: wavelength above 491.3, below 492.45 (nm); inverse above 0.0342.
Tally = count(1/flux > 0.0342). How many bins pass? 3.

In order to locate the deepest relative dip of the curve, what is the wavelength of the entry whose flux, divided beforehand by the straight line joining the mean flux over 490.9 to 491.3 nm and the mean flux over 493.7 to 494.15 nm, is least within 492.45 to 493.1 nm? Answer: 492.620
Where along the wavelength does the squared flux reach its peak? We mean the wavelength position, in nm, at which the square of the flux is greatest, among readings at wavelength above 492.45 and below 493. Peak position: 492.847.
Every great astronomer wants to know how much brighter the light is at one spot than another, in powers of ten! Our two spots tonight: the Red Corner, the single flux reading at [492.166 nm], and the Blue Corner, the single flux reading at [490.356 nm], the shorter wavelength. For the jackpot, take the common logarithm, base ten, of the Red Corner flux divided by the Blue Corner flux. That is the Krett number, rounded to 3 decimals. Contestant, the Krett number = 0.010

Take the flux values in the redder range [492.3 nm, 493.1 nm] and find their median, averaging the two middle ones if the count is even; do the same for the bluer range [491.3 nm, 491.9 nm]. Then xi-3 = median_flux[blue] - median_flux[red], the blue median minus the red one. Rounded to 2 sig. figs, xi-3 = -1.0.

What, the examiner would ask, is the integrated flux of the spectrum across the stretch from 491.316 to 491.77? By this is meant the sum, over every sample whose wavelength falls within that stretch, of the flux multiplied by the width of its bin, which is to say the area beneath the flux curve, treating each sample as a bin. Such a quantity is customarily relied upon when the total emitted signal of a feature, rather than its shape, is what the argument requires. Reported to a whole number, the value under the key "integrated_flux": 13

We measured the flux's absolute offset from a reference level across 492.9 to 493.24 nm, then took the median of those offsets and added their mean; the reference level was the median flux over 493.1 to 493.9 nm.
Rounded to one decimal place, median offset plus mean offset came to 0.2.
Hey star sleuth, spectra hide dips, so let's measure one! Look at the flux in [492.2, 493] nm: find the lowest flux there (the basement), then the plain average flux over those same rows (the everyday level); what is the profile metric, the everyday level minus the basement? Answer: 3.16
